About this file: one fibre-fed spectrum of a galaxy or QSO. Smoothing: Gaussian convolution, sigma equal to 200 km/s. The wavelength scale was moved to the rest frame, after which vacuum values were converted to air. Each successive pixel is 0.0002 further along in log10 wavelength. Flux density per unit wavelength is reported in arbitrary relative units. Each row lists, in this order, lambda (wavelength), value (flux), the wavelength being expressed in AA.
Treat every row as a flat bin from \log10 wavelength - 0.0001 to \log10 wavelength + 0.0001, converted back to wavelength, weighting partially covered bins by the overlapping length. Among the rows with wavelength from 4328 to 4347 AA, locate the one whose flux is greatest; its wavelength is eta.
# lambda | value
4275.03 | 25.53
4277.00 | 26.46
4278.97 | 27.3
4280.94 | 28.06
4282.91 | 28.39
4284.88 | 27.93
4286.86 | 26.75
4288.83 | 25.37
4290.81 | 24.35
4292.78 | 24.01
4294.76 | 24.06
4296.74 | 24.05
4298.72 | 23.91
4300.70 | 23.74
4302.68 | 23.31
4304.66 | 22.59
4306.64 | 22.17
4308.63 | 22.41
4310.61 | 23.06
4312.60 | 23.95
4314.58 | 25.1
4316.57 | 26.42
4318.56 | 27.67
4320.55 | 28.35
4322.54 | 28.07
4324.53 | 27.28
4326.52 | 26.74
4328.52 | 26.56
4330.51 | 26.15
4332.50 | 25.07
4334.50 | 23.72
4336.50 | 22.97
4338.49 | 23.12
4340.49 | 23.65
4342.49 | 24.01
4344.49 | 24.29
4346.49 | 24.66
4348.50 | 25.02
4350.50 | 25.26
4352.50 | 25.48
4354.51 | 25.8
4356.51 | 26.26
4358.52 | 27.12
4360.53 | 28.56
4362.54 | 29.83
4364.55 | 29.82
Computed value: 4328.52 AA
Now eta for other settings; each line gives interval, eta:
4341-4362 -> 4360.53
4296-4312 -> 4296.74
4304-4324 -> 4320.55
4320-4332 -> 4320.55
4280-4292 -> 4282.91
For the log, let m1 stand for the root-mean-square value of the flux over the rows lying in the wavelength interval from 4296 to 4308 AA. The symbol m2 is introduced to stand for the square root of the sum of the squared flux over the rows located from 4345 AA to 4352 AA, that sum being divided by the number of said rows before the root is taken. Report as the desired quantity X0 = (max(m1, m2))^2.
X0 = 624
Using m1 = 23.3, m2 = 25.0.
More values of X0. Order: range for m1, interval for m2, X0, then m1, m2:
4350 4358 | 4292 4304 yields 661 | 25.7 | 23.8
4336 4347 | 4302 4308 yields 566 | 23.8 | 22.7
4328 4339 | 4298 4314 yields 607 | 24.6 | 23.2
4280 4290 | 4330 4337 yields 747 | 27.3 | 24.5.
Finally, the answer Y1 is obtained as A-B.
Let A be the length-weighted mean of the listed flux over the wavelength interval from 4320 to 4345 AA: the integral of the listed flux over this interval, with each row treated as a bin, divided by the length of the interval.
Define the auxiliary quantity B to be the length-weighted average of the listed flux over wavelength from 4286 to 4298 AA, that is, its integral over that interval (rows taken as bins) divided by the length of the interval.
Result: 0.6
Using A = 25.4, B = 24.7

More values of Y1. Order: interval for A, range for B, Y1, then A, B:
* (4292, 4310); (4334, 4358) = -1.2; 23.3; 24.6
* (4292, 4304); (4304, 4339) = -1.3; 23.8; 25.1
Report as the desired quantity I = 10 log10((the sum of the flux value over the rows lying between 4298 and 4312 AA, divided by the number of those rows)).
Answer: 13.6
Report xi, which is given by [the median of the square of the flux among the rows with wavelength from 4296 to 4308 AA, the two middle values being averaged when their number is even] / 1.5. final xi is 369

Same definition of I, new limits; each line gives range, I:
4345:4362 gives 14.2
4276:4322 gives 14.0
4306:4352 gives 14.0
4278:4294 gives 14.2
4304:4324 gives 14.0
